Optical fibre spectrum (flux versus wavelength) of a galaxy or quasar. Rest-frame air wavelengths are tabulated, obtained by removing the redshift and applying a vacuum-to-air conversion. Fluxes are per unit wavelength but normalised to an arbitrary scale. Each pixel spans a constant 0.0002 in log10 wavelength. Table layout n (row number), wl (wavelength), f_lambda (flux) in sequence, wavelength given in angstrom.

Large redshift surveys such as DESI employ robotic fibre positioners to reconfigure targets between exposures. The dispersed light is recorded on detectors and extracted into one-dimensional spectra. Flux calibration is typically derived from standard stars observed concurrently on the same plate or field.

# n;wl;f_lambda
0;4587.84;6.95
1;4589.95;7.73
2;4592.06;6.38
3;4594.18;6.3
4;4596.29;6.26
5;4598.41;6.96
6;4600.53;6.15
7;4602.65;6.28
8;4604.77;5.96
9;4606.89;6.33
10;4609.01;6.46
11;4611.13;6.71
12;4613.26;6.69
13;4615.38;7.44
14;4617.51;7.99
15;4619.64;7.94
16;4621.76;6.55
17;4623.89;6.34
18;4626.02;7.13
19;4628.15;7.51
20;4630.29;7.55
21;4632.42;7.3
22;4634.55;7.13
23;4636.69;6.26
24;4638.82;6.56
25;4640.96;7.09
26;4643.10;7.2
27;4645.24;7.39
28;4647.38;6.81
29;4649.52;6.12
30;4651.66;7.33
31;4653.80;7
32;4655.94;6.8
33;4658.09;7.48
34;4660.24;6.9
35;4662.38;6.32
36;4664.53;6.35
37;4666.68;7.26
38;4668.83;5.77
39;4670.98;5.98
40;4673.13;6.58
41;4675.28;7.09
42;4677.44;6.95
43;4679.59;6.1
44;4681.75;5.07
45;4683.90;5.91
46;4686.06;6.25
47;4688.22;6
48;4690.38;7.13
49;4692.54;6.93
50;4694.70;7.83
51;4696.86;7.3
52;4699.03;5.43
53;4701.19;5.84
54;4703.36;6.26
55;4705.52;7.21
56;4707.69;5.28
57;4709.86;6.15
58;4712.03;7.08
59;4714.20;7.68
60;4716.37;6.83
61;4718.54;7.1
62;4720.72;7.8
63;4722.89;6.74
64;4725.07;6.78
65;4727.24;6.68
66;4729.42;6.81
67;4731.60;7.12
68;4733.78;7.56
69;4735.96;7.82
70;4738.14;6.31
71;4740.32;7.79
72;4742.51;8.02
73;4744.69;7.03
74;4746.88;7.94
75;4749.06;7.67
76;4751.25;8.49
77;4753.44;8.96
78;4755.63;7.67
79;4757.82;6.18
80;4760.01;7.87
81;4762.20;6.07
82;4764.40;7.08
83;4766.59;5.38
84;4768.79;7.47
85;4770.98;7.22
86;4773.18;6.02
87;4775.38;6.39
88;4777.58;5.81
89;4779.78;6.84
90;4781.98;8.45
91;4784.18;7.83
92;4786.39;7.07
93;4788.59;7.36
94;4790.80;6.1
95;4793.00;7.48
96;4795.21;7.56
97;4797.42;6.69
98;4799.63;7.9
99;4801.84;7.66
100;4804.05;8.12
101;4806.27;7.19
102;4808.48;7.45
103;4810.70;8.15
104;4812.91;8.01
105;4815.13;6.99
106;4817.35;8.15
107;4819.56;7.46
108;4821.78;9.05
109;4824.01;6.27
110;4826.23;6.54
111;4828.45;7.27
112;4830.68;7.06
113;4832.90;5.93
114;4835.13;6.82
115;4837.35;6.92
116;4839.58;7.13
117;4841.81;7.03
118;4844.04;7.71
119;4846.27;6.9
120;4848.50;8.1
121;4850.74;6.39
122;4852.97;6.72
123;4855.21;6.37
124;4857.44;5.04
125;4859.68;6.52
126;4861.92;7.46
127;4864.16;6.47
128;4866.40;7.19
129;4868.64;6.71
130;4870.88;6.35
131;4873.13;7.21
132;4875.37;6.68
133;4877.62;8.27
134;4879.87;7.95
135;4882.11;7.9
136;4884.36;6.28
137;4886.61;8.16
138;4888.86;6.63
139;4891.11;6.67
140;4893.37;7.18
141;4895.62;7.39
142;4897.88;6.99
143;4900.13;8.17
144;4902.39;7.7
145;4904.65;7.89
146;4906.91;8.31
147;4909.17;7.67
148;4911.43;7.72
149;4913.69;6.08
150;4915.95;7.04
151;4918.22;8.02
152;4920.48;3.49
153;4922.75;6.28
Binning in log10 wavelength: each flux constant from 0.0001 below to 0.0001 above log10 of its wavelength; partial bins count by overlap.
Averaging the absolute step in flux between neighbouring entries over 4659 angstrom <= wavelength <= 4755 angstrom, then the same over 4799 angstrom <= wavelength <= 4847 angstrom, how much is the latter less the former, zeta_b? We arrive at 0.04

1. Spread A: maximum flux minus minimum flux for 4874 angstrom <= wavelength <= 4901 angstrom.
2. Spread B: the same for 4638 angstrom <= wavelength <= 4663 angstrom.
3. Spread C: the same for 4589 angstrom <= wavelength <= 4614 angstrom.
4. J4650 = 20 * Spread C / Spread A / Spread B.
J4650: 13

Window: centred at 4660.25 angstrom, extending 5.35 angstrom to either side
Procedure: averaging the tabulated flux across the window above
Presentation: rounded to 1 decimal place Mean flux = 6.8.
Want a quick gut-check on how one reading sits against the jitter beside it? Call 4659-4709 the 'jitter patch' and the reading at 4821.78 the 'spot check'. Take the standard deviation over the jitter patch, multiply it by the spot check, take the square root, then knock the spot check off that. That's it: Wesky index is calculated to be -6.5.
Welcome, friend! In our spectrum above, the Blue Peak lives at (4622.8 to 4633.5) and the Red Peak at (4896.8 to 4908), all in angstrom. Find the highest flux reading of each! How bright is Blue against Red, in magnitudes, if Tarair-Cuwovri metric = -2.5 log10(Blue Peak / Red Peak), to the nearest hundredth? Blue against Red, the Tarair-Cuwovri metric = 0.10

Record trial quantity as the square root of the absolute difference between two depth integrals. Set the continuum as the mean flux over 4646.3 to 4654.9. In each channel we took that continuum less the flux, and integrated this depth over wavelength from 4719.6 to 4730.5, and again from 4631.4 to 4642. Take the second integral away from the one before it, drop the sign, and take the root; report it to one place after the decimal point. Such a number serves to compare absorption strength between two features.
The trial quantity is 1.0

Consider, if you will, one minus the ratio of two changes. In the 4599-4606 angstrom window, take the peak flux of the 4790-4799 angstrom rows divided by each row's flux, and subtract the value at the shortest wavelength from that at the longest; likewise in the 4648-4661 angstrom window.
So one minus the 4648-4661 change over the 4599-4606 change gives 4.6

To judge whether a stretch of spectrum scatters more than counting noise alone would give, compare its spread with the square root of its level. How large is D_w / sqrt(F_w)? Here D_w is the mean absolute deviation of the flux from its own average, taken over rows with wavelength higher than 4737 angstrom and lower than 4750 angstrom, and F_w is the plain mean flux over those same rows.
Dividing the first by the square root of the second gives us 0.19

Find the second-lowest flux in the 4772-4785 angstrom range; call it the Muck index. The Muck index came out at 6.02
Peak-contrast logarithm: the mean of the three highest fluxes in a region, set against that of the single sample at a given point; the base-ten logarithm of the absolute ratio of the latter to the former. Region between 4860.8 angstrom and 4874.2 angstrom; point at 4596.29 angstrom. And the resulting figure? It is -0.066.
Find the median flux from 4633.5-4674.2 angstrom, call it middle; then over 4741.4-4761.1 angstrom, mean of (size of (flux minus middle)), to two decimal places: 1.09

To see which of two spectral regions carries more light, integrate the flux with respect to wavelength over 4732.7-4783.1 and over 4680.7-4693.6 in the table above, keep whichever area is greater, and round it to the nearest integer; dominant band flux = 364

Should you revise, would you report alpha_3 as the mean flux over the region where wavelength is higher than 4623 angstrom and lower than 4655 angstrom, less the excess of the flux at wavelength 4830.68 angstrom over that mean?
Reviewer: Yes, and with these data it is 6.9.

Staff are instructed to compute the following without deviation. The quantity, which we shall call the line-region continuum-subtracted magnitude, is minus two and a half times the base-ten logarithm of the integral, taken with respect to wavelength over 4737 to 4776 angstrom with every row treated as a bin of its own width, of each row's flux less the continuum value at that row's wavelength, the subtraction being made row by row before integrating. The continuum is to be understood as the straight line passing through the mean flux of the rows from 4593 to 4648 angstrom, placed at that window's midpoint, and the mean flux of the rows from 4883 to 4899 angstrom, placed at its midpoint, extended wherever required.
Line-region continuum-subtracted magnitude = -2.5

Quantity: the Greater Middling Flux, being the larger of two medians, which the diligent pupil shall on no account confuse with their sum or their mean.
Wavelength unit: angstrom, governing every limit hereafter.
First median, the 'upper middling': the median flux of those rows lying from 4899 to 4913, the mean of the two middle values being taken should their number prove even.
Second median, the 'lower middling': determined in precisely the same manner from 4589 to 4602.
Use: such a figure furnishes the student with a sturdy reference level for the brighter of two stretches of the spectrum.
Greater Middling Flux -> 7.8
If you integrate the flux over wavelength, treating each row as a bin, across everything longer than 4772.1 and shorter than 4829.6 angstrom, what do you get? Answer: 420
